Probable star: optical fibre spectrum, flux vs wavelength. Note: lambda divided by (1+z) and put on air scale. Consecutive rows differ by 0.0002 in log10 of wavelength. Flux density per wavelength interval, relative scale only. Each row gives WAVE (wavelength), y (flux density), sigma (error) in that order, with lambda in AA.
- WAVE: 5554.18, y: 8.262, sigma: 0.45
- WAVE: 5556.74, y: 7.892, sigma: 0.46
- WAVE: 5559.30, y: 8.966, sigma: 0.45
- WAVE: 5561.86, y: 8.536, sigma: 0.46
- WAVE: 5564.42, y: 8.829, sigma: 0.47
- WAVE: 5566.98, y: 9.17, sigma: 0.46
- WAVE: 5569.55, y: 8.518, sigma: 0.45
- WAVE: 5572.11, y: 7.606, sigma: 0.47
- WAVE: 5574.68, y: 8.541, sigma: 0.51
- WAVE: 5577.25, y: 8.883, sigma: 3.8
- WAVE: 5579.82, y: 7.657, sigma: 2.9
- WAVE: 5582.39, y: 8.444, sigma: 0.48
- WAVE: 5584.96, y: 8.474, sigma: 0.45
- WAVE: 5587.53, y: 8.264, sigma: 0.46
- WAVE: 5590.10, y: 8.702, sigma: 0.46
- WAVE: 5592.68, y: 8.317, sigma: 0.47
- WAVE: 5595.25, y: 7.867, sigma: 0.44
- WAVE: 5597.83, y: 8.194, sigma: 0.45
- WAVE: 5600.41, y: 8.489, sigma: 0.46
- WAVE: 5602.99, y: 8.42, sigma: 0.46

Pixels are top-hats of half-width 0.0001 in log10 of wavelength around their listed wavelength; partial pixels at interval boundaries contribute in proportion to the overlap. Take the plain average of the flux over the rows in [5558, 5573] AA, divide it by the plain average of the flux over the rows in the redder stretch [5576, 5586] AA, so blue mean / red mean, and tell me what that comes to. 1.03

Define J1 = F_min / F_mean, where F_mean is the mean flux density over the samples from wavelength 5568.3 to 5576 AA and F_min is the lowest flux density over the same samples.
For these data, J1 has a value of 0.925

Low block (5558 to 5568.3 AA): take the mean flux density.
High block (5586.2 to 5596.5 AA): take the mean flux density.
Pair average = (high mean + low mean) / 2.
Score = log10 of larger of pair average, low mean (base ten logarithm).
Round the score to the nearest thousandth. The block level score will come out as 0.948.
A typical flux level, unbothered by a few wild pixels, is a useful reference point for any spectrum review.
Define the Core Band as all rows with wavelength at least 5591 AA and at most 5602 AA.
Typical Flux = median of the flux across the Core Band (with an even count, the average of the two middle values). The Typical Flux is 8.26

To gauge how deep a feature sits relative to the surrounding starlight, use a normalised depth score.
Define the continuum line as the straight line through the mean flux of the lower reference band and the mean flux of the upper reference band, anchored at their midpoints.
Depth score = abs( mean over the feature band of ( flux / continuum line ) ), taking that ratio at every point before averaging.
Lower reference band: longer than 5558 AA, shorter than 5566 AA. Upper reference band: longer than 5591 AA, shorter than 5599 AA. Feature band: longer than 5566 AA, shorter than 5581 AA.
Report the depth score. 0.98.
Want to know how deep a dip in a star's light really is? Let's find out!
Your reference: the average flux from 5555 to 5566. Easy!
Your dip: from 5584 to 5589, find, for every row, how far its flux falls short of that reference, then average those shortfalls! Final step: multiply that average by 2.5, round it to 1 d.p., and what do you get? 0.5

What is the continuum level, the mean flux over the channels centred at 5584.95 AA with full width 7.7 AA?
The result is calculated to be 8.4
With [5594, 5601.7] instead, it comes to 8.2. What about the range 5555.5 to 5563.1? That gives 8.5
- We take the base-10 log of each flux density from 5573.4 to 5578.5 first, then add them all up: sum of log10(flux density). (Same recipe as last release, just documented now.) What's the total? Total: 1.88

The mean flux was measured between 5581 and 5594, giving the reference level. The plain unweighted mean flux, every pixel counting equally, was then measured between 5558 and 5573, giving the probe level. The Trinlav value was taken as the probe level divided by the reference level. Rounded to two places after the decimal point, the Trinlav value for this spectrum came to 1.02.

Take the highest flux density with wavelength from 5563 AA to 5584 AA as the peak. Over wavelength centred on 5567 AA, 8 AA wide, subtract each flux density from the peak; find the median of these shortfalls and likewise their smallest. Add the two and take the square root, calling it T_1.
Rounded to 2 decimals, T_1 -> 0.58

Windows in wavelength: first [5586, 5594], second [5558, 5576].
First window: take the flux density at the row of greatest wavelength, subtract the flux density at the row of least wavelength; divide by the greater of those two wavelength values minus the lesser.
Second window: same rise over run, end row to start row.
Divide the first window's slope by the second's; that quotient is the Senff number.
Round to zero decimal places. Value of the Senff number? 0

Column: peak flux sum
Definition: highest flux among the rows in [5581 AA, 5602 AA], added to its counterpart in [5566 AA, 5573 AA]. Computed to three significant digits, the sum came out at 17.9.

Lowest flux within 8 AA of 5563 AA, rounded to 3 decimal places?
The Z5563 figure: 7.892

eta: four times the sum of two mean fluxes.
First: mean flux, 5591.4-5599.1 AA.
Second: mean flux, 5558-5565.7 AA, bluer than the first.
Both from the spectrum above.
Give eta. 67.6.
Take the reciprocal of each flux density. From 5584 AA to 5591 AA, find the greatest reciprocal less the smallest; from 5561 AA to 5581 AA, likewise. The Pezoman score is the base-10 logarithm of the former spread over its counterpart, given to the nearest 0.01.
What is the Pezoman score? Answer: -0.57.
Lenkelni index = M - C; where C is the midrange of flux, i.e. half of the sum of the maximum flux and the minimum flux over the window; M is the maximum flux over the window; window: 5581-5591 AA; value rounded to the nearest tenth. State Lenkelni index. 0.2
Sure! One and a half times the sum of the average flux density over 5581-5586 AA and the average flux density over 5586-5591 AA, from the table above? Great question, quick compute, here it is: 25.4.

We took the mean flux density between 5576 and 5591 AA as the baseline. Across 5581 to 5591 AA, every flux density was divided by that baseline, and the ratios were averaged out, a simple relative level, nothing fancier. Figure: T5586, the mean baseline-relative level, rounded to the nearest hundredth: 1.01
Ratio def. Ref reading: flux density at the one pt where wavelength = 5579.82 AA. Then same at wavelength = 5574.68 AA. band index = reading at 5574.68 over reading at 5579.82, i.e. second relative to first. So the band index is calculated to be 1.12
